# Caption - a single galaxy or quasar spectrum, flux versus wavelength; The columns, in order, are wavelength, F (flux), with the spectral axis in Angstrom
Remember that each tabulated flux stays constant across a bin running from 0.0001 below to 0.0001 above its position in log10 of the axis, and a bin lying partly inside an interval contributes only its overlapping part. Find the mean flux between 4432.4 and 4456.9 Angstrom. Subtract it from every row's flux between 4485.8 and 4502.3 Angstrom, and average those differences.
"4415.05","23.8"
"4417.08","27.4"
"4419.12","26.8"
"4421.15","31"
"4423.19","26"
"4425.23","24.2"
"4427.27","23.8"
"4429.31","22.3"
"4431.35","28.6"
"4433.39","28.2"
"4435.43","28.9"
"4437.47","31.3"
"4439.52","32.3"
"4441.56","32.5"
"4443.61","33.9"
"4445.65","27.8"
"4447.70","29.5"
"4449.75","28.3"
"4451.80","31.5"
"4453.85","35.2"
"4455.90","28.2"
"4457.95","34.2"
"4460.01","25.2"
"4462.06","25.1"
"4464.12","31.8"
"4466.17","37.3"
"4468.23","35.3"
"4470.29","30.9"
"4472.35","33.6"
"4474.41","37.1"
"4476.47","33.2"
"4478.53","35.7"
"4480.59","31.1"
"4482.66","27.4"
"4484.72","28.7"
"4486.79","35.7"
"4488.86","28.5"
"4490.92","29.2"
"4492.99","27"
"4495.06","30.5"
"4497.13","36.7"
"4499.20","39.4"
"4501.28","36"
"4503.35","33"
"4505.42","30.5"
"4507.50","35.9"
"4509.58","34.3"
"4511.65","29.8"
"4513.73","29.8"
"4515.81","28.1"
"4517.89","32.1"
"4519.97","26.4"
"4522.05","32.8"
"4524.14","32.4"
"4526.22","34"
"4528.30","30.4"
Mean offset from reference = 2.2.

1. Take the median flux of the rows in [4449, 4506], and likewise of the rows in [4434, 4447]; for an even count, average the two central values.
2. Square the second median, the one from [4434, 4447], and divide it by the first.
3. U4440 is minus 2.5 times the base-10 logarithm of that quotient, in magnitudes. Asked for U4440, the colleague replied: -3.76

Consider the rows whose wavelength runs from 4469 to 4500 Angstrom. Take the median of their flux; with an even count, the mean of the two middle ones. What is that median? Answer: 31.1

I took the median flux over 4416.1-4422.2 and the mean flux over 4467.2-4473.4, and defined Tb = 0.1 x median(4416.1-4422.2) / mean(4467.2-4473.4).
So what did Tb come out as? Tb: 0.082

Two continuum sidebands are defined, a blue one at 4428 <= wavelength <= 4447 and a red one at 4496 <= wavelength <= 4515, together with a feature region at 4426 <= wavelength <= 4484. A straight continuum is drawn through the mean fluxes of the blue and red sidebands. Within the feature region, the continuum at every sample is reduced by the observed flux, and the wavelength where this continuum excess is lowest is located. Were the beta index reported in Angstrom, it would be 4466.17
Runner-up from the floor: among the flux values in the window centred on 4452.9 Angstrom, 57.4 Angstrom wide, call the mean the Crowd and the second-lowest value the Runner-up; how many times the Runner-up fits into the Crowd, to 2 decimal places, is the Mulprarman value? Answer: 1.29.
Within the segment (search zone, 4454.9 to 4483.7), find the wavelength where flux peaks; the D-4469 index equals 4466.17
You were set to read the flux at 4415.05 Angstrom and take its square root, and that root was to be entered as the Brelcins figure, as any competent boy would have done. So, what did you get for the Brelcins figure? 4.9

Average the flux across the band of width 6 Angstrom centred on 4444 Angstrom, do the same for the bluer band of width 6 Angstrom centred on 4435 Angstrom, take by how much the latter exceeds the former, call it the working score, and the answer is -1.9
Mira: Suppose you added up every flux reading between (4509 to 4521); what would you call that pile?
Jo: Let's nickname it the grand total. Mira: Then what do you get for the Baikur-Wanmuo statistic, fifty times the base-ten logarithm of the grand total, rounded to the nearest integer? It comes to 113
